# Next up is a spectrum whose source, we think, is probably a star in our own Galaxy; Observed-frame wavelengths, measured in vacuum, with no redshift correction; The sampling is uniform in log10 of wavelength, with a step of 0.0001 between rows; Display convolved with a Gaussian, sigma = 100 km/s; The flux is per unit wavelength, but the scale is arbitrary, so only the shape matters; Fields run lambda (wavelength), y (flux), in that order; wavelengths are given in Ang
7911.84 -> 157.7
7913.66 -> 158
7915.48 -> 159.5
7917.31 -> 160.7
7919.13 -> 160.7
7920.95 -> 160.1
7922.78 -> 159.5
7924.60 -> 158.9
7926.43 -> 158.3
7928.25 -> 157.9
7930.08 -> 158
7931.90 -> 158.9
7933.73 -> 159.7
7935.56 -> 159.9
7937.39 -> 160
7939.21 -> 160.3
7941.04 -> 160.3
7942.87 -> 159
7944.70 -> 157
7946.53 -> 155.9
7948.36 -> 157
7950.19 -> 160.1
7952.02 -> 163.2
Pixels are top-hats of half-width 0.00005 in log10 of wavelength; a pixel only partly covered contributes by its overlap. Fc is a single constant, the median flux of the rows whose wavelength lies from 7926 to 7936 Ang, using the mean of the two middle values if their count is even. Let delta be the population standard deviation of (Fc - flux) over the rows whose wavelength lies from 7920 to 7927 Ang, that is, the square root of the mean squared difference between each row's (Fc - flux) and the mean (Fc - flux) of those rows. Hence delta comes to 0.67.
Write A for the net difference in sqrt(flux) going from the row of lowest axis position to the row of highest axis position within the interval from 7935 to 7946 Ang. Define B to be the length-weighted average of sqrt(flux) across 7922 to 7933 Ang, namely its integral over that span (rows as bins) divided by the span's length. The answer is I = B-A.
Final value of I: 12.7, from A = -0.12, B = 12.6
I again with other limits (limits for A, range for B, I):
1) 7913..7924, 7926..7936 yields 12.5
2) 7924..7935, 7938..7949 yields 12.6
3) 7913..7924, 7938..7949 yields 12.5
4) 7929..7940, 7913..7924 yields 12.5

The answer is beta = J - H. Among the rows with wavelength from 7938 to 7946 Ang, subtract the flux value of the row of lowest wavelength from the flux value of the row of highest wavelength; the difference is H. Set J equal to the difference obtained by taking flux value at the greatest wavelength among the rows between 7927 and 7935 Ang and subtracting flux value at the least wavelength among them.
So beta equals 5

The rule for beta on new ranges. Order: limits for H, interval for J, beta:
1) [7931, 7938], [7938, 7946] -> -4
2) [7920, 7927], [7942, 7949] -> 0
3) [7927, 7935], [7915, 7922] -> -1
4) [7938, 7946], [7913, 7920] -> 6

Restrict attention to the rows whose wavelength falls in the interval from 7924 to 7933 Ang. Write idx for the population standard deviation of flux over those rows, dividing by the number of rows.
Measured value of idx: 0.4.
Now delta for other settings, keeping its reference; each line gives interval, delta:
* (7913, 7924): 0.92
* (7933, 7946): 1.08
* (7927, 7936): 0.83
